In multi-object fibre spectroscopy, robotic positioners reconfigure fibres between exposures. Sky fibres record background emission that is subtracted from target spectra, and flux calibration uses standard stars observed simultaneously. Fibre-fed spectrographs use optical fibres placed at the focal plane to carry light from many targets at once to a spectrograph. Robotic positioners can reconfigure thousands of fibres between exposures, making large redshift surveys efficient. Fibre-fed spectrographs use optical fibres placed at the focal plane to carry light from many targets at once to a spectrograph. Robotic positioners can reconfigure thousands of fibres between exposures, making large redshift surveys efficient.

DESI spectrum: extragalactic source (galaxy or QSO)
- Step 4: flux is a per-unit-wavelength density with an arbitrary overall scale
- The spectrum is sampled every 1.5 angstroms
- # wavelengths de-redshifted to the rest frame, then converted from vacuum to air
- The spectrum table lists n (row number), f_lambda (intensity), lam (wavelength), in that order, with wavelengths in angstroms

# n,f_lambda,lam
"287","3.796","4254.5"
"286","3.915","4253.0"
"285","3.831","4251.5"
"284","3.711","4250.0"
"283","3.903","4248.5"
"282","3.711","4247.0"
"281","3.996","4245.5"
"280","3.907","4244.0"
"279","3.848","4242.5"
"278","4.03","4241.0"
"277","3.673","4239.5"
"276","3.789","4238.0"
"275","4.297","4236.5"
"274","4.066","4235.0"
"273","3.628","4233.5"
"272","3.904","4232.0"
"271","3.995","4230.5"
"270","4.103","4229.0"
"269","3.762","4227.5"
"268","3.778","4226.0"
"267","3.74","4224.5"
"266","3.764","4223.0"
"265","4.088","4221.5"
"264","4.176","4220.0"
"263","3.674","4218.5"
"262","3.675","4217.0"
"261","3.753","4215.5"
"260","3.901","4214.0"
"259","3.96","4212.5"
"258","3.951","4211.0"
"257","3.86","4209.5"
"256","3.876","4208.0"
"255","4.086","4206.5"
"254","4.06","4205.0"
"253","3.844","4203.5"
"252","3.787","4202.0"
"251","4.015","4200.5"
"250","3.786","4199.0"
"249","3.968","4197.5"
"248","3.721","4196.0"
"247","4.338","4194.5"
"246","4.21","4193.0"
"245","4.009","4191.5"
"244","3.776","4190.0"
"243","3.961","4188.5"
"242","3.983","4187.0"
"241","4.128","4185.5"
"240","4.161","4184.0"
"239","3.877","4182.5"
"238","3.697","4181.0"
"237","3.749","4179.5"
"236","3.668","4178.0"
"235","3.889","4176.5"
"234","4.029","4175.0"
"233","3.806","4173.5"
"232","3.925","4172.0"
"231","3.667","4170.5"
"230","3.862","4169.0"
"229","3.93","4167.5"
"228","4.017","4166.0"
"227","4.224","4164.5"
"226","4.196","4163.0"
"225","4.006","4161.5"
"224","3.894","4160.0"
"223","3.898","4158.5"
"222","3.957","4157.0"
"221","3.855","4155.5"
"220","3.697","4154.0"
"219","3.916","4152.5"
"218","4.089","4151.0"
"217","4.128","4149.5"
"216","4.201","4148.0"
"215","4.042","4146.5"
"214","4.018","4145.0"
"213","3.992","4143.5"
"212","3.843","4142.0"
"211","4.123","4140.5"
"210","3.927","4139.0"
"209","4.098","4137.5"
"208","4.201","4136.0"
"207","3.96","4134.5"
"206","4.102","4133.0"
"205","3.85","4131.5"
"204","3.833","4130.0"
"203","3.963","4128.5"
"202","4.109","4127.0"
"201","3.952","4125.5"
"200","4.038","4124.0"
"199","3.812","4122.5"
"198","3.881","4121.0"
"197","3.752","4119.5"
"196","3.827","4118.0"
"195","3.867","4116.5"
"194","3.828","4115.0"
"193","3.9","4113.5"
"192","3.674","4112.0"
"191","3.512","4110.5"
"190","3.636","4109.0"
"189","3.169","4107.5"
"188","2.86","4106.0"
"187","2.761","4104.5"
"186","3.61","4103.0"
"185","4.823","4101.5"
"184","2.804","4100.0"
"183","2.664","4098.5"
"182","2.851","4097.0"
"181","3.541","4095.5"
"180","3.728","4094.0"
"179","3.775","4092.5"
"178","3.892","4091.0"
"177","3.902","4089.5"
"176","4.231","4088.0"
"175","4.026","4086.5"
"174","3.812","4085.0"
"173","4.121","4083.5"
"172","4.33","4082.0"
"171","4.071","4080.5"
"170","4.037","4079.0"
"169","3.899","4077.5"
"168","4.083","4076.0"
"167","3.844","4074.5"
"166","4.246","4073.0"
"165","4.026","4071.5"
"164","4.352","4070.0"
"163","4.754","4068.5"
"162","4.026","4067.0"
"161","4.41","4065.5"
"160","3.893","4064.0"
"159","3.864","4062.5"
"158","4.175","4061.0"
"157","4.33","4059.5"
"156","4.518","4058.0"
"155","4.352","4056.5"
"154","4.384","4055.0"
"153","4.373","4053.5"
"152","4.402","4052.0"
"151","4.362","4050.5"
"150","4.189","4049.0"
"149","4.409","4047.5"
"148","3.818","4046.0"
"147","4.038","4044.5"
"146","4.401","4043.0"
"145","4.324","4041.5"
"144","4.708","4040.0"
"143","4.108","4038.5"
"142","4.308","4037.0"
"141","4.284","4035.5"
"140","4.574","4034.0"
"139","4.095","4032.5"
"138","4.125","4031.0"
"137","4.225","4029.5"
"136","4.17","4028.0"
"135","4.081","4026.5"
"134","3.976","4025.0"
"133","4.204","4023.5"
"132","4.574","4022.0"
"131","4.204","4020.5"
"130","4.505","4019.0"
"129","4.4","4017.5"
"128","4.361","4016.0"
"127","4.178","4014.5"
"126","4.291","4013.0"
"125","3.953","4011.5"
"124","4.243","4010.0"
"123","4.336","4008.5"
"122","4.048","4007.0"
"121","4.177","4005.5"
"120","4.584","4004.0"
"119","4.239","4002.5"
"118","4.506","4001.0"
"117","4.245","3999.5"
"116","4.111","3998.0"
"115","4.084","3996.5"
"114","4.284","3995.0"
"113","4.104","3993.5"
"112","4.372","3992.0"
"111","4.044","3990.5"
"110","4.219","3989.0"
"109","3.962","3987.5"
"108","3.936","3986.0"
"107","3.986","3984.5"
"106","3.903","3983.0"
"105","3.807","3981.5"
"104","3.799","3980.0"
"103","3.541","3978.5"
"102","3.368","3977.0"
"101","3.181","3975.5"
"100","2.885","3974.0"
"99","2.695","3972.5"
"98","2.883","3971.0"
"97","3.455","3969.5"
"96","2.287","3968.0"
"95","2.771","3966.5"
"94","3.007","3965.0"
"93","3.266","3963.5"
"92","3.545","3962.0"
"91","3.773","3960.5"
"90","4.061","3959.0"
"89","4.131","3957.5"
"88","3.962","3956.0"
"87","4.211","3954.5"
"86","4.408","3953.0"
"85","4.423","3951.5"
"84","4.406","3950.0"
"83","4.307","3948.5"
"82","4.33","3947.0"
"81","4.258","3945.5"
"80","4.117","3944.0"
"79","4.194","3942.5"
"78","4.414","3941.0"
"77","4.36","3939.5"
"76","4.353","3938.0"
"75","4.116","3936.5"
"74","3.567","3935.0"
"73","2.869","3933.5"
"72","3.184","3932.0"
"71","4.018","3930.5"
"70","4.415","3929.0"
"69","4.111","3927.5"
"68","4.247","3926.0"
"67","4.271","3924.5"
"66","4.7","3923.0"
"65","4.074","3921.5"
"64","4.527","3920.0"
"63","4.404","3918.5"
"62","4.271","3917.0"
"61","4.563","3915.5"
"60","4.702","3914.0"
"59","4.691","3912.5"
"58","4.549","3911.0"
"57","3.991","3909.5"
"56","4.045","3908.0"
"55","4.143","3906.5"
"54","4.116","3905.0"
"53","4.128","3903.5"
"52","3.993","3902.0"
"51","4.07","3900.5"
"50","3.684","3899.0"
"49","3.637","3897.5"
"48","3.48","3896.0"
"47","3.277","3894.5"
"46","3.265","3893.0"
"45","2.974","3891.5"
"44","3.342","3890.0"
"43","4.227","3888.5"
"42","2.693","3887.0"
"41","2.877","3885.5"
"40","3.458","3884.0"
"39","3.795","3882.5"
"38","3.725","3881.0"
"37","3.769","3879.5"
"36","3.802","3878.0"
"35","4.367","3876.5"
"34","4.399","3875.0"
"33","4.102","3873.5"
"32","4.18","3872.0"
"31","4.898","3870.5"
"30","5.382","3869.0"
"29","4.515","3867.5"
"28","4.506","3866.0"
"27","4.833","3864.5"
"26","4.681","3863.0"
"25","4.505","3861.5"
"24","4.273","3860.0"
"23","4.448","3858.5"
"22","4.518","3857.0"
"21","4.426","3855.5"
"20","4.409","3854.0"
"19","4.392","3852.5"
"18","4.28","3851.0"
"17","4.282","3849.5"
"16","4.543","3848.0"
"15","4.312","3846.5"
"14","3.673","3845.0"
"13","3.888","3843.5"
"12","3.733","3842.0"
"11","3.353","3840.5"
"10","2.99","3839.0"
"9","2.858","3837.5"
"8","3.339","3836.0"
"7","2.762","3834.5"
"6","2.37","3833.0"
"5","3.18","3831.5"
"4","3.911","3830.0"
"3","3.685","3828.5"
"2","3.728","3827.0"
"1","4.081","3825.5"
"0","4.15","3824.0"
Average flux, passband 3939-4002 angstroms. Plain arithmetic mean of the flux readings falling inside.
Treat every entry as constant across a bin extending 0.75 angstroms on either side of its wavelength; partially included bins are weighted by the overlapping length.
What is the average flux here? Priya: 3.85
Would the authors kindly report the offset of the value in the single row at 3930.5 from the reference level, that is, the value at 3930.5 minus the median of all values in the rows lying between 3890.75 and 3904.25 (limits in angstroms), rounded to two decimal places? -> 0.38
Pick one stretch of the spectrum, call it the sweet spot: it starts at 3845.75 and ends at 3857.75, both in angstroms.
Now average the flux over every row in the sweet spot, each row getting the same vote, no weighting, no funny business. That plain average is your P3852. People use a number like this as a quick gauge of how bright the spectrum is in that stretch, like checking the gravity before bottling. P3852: 4.4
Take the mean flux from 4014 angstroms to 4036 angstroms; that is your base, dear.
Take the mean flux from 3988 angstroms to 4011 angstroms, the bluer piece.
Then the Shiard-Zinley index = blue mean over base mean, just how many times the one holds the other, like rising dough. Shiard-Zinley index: 0.99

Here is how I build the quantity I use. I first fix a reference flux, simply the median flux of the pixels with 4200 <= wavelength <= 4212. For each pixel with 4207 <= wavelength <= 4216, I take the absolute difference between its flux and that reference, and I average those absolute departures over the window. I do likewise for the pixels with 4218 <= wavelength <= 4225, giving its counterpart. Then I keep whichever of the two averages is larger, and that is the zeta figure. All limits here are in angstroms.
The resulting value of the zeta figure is 0.20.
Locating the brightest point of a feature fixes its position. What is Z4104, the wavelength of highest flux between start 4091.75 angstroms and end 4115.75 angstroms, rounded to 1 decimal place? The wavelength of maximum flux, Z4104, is 4101.5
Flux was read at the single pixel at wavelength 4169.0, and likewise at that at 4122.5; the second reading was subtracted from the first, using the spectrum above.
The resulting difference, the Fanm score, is 0.05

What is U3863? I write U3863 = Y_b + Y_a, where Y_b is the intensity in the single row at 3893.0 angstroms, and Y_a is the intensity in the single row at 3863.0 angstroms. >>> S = 7.9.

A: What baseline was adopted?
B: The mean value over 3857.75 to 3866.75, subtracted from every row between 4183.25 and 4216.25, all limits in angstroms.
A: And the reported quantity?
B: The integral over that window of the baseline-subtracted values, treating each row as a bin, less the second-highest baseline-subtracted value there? -18.8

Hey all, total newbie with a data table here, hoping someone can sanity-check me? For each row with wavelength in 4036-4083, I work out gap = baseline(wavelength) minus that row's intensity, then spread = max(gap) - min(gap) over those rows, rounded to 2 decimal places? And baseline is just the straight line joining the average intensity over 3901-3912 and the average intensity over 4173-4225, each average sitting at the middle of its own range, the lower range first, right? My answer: 0.95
